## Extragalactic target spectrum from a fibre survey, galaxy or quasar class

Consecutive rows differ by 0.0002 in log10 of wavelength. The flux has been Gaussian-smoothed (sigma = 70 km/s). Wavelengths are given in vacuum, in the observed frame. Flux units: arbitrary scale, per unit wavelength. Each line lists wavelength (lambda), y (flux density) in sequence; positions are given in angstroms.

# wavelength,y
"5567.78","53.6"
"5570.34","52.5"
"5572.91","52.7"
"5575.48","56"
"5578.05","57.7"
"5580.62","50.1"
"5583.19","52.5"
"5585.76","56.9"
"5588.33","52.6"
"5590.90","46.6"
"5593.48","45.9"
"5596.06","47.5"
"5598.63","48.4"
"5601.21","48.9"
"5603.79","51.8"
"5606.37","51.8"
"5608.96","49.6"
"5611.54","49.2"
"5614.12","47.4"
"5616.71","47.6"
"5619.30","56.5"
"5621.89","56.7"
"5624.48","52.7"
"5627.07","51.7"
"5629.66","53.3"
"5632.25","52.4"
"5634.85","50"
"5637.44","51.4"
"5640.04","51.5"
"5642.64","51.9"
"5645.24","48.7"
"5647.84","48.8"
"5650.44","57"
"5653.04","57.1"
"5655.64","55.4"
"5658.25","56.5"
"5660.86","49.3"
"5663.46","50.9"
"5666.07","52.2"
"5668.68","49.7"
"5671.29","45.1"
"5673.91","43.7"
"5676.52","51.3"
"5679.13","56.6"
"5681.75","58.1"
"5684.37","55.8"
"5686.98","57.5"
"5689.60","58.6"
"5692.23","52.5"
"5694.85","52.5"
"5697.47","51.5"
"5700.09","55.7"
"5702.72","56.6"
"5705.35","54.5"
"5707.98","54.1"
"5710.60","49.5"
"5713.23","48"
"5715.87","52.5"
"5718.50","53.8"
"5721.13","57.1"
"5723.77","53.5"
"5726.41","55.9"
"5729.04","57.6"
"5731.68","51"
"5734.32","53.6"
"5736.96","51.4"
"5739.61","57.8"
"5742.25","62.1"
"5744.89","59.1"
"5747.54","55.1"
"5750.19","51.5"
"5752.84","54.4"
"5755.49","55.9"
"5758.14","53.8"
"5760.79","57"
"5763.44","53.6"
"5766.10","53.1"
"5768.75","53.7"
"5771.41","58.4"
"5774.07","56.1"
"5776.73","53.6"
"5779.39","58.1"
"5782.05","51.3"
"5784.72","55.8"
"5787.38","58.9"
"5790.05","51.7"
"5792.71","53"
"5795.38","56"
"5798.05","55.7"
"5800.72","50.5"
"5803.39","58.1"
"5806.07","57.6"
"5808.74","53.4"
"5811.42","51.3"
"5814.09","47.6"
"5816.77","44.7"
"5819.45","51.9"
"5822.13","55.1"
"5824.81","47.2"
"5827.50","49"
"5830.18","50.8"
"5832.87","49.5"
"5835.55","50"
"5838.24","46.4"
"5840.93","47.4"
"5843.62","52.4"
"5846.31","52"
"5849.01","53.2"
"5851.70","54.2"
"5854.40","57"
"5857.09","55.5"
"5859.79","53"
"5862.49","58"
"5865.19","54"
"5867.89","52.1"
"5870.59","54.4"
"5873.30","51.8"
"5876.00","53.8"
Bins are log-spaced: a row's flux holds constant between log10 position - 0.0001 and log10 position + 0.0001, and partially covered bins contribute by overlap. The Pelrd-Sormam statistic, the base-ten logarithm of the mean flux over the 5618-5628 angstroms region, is 1.74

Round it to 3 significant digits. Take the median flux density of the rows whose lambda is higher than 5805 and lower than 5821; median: 51.6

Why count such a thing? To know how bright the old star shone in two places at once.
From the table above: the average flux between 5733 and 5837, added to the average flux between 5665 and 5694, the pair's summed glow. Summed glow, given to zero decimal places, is 107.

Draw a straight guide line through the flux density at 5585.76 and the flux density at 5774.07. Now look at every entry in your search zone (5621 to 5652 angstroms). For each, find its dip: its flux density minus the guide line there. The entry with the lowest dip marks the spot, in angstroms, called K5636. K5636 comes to 5645.24 angstroms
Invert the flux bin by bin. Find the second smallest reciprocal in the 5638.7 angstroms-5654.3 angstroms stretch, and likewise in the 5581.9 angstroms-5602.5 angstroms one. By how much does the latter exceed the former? 0.0015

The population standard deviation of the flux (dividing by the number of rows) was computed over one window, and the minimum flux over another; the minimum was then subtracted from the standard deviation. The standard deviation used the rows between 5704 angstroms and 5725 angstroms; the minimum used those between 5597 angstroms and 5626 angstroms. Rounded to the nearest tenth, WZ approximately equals -44.7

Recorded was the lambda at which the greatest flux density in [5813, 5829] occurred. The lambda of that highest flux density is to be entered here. 5822.13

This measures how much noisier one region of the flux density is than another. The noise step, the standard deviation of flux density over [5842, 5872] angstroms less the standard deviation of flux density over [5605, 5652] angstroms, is -1.0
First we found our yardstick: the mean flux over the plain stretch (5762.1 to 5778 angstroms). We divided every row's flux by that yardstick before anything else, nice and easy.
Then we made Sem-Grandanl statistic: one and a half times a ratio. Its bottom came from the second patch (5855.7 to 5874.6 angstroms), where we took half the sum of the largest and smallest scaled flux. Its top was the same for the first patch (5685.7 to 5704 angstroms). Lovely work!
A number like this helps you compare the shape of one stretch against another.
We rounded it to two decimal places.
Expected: 1.50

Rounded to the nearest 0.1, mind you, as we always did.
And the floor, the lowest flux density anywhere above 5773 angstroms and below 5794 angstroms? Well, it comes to 51.3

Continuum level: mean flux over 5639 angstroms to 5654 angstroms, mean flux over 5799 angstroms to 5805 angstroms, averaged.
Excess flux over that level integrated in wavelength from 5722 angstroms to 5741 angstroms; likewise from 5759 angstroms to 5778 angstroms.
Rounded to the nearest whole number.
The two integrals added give 50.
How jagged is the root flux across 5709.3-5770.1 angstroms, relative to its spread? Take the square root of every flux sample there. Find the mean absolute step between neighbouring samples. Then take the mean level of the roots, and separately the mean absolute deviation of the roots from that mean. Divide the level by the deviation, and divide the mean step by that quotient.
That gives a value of 0.0045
